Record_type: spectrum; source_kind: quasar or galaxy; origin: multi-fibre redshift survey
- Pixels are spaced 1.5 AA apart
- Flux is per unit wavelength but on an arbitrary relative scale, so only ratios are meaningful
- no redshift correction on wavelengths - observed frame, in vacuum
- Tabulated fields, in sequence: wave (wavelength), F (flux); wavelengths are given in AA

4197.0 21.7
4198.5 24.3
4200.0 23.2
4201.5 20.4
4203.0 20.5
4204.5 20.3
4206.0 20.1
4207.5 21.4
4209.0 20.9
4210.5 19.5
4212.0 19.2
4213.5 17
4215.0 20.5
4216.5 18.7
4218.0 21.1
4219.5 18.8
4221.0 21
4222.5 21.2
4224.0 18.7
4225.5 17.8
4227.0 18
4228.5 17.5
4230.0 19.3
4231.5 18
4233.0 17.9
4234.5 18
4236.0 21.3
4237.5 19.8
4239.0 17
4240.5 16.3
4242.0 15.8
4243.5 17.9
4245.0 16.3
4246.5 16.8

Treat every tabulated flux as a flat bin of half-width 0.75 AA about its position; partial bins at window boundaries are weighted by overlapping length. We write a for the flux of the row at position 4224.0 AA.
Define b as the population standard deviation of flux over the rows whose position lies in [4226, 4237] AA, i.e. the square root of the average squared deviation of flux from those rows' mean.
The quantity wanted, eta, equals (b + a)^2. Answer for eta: 397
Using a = 18.7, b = 1.2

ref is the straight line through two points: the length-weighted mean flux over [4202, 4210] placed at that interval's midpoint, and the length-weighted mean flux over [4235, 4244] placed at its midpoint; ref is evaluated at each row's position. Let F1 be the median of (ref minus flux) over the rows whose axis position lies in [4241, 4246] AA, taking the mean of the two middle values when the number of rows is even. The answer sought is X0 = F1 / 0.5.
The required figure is 2.6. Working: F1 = 1.3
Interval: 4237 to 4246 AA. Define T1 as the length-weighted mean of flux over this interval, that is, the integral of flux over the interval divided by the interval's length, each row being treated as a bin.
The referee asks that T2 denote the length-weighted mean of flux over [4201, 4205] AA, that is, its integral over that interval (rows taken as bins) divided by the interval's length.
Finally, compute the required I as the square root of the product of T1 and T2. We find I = 18.7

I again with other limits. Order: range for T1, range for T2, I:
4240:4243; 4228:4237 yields 17.4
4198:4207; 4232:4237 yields 20.2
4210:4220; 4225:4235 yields 18.7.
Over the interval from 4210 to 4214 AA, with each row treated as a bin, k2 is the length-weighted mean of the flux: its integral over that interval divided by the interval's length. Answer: 18.6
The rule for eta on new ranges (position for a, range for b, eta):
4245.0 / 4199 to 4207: 305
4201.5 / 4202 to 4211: 441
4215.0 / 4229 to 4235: 444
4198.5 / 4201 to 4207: 598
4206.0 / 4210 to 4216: 457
